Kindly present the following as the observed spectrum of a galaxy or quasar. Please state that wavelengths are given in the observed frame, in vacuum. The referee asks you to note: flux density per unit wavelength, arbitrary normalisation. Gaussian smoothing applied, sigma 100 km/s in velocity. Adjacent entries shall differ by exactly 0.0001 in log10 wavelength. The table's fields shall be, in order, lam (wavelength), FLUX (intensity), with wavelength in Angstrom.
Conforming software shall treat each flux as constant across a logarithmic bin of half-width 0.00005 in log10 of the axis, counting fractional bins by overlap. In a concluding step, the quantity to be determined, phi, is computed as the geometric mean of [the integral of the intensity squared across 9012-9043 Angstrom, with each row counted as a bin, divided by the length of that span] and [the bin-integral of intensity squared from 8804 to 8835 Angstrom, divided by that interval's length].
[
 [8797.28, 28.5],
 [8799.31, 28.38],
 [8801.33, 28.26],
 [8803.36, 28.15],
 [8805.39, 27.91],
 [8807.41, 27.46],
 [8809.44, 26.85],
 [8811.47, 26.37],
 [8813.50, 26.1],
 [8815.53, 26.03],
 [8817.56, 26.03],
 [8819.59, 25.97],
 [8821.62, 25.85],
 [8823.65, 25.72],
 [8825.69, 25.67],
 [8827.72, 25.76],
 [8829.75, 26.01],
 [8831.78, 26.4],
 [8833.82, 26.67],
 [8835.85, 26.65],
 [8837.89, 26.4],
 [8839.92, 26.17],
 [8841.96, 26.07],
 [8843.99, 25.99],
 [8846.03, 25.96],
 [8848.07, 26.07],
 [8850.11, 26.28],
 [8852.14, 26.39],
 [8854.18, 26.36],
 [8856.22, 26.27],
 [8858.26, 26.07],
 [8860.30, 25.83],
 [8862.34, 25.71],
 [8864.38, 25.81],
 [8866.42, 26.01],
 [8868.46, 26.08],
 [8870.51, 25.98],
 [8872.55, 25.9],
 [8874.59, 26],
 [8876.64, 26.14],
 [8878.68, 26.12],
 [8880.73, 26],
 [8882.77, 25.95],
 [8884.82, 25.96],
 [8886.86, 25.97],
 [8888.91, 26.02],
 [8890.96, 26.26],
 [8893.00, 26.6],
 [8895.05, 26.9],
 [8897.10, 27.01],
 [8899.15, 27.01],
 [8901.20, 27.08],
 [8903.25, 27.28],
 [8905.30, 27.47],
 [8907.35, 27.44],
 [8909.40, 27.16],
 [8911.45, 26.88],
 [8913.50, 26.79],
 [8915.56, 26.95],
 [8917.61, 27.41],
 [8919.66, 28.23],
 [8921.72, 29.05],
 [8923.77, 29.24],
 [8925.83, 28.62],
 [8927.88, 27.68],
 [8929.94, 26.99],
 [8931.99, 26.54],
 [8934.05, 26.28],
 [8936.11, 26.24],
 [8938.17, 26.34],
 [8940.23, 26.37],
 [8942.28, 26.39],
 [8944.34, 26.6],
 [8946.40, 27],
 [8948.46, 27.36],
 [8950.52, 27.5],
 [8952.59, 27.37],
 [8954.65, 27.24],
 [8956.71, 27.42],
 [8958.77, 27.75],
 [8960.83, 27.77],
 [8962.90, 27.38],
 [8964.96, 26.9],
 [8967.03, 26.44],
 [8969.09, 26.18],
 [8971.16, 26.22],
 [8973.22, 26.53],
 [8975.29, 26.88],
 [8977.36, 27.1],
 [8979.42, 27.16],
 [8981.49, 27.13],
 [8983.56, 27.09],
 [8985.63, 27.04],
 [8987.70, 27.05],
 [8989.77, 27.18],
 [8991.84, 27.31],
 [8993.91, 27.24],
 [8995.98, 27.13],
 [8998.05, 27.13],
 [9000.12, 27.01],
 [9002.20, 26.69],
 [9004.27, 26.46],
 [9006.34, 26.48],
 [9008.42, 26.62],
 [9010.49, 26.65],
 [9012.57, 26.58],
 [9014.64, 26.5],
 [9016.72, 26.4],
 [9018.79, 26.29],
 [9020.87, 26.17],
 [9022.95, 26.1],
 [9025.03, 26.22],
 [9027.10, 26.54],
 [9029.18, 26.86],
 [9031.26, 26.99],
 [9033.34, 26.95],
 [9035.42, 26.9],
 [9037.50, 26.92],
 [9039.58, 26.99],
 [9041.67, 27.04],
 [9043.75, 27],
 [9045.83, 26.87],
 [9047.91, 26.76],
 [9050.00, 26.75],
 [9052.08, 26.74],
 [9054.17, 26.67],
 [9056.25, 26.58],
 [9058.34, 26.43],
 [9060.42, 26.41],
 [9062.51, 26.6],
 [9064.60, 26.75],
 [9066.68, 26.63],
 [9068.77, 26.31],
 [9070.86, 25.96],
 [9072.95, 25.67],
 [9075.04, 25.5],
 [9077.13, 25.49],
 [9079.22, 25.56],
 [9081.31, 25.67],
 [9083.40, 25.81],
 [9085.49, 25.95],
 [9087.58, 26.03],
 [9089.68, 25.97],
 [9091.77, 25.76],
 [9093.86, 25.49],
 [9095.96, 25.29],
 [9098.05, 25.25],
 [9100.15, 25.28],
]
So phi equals 702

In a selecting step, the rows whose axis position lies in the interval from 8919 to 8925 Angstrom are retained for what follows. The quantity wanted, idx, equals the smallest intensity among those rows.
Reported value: 28.23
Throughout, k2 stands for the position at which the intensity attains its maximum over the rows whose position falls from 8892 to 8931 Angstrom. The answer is 8923.77 Angstrom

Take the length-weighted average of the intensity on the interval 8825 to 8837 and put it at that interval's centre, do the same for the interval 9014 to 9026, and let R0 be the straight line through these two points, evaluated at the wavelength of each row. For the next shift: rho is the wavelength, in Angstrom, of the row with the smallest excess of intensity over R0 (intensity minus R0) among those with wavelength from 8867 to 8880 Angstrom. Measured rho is 8872.55 Angstrom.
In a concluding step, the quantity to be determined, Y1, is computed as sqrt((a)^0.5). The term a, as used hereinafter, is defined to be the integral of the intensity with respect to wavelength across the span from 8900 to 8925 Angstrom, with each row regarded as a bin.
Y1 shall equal 5.12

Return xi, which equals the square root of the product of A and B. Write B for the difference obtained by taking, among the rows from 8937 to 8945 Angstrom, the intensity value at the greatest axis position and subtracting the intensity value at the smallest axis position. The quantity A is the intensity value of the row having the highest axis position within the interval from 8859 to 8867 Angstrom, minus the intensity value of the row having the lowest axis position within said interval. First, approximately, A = 0.2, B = 0.3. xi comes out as 0.22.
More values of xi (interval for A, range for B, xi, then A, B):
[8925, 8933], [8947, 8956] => 0.50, -2.1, -0.1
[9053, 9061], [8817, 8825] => 0.28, -0.3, -0.3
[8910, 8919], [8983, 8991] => 0.22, 0.5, 0.1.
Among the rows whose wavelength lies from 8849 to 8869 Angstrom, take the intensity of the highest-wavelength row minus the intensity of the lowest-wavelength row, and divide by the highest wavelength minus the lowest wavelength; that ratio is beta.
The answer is -0.011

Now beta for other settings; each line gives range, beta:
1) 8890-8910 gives 0.049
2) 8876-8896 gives 0.041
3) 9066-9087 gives -0.036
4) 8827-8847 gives 0.011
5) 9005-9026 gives -0.014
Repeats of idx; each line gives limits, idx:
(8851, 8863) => 25.71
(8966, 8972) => 26.18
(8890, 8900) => 26.26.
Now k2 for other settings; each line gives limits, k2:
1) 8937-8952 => 8950.52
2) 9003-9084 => 9041.67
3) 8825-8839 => 8833.82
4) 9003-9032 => 9031.26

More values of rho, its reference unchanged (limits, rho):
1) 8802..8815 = 8813.50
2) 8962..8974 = 8969.09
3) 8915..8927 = 8915.56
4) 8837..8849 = 8846.03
